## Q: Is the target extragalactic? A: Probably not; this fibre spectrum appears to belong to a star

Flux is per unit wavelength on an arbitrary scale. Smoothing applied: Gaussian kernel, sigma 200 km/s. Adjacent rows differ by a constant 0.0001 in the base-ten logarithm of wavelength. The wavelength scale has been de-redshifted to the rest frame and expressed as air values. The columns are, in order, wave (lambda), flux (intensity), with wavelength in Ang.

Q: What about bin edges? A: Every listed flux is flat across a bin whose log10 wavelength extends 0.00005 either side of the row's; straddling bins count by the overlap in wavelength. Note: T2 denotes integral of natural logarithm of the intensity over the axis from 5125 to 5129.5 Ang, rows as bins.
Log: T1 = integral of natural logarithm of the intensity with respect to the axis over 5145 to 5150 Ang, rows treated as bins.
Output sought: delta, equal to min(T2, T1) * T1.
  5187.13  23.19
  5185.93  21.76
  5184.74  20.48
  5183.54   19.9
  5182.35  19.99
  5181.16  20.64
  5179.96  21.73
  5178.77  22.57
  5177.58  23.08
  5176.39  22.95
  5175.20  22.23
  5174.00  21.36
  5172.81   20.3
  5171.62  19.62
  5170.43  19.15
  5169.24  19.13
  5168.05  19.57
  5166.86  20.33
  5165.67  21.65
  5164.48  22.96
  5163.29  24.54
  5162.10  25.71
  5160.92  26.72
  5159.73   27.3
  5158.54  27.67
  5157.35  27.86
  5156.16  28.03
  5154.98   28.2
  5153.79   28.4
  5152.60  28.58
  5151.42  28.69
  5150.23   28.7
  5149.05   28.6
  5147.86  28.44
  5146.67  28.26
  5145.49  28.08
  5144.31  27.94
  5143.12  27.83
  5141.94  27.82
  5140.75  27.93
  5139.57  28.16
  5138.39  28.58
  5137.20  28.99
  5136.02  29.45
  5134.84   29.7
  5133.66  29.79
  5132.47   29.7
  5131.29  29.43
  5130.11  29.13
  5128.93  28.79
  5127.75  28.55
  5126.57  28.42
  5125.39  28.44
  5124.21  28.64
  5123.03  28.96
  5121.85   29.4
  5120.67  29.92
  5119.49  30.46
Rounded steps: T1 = 16.7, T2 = 15.1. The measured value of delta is 252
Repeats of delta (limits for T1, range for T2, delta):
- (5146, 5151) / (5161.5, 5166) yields 239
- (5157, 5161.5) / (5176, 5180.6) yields 213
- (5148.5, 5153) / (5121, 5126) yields 229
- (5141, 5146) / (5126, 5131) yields 277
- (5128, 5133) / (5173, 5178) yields 262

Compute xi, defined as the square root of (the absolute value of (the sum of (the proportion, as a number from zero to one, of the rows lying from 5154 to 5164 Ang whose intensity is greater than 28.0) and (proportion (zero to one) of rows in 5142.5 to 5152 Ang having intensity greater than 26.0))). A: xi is 1.12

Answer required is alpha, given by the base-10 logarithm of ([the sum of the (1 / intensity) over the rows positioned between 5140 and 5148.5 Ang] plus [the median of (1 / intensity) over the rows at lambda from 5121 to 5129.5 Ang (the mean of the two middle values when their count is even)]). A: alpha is -0.546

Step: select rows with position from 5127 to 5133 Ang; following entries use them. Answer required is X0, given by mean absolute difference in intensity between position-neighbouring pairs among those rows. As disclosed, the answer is 0.29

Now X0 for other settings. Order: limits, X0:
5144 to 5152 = 0.13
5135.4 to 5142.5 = 0.33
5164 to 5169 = 1.13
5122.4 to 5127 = 0.18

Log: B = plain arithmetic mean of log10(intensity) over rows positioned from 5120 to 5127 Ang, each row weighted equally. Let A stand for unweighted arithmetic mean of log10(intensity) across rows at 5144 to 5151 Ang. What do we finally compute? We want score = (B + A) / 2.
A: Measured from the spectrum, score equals 1.457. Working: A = 1.45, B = 1.46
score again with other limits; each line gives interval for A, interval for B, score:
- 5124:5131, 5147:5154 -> 1.457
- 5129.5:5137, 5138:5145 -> 1.459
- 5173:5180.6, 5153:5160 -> 1.397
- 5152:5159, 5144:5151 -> 1.451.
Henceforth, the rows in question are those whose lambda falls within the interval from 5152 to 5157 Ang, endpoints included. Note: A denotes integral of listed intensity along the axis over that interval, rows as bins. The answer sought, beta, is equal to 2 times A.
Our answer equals 283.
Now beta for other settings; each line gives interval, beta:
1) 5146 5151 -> 285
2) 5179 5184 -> 207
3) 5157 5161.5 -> 246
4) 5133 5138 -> 294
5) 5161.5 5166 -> 215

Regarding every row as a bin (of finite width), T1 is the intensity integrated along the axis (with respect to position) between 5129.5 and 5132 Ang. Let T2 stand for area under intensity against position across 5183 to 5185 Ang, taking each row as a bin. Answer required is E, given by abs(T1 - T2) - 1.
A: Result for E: 32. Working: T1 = 73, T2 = 40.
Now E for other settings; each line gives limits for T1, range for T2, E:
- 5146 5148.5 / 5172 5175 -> 7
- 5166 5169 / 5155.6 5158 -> 6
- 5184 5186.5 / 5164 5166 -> 7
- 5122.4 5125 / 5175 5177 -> 28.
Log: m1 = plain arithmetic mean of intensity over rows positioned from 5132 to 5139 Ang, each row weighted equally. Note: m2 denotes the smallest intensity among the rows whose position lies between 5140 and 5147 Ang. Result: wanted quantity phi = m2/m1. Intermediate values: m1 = 29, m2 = 27.82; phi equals 0.95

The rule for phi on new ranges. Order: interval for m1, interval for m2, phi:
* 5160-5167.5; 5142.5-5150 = 1.18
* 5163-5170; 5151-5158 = 1.30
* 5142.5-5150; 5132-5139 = 1.01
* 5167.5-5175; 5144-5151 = 1.41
